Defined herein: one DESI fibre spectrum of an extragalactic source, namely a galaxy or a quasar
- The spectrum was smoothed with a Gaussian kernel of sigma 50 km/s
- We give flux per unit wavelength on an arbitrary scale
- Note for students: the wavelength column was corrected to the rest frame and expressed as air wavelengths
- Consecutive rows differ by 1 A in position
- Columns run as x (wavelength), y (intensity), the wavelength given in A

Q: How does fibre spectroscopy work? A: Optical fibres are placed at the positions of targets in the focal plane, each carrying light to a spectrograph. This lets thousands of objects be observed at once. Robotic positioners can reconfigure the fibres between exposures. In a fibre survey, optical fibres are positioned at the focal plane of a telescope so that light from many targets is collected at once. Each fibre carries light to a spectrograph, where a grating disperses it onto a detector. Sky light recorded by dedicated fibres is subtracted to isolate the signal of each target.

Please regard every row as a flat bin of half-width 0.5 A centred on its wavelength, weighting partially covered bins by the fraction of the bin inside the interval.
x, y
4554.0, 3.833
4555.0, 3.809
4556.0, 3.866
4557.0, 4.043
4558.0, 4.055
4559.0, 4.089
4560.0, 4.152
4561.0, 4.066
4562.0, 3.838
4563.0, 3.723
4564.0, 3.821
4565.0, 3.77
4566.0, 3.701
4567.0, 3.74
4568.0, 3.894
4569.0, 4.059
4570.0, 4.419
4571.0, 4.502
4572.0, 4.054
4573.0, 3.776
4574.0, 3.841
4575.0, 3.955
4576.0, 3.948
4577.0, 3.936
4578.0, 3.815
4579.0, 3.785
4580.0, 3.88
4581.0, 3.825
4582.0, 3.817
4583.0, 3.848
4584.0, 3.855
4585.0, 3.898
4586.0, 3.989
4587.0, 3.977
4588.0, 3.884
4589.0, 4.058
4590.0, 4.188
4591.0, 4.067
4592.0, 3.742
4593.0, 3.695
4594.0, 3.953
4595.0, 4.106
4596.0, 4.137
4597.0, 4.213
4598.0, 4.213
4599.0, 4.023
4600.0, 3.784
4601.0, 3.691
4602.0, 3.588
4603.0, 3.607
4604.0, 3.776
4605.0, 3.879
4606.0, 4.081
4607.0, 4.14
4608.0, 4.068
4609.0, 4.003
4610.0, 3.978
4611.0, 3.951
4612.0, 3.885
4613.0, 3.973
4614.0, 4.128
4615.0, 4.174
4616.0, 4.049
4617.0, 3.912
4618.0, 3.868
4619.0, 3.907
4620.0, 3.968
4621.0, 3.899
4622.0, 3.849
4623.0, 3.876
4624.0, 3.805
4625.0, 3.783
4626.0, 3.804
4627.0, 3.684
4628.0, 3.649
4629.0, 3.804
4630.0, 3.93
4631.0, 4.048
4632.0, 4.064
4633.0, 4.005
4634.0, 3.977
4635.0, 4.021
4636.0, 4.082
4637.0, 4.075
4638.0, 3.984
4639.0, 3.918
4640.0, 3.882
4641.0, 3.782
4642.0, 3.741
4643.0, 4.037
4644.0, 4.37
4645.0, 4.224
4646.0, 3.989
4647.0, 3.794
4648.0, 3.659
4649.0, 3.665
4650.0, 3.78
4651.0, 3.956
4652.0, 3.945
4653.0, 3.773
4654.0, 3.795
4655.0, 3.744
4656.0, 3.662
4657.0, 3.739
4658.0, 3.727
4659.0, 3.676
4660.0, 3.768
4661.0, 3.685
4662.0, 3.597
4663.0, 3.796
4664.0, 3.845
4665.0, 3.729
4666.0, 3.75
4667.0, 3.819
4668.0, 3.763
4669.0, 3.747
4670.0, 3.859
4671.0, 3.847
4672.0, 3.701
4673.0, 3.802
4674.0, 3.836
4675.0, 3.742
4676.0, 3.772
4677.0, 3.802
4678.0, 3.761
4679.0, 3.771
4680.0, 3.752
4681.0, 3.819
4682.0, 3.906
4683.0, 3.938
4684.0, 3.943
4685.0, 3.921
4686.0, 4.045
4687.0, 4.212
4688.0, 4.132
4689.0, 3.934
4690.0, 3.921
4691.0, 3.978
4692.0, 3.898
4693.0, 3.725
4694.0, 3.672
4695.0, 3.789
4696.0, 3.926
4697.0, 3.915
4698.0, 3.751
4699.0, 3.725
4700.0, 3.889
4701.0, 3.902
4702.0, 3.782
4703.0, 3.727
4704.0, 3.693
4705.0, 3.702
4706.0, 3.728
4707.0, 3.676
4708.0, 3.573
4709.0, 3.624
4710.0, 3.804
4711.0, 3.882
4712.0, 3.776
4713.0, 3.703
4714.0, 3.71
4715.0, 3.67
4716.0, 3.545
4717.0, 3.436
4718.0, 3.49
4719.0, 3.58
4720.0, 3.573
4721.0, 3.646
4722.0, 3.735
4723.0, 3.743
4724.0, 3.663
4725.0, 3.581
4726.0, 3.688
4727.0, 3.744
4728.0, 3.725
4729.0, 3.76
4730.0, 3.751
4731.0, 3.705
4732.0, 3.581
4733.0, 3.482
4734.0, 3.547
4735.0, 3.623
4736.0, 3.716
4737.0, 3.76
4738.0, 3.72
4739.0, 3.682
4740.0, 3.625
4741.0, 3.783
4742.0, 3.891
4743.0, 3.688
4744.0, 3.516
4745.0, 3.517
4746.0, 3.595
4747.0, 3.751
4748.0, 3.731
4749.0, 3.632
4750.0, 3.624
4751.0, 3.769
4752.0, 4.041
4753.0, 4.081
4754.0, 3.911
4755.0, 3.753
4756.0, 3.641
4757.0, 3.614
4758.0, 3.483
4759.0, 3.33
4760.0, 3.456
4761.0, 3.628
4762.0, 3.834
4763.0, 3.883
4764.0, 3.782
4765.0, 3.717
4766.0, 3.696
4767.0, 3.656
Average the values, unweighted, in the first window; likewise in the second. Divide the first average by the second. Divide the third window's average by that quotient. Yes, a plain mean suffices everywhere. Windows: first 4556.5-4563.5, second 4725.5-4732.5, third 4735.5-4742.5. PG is 3.47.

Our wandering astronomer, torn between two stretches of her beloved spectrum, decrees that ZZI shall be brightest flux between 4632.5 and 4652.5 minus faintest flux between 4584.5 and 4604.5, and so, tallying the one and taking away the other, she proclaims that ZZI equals 0.78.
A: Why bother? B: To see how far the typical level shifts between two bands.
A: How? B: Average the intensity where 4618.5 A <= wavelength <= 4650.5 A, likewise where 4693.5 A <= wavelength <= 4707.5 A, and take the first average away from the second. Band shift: -0.13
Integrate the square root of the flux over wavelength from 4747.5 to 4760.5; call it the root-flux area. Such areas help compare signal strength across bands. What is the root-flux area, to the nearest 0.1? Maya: 25.0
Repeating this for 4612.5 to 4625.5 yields 25.8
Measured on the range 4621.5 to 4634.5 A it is 25.6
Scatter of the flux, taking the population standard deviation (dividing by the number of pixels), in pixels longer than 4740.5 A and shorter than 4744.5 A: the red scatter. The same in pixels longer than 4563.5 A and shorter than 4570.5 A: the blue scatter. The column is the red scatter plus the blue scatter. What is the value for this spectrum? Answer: 0.37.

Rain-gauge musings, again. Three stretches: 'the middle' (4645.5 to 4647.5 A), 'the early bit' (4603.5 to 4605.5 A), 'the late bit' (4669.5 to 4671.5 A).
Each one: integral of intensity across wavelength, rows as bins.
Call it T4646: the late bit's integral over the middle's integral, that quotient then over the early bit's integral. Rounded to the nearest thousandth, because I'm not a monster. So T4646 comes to 0.129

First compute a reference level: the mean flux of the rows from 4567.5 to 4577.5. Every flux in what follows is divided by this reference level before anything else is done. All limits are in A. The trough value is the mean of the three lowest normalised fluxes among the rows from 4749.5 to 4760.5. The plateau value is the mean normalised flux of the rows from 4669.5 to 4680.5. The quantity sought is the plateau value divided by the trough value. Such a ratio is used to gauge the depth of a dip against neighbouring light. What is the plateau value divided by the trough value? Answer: 1.11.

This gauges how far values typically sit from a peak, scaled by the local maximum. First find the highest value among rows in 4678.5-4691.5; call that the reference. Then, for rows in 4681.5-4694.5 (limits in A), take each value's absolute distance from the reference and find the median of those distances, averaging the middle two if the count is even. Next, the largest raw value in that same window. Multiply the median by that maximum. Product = 1.17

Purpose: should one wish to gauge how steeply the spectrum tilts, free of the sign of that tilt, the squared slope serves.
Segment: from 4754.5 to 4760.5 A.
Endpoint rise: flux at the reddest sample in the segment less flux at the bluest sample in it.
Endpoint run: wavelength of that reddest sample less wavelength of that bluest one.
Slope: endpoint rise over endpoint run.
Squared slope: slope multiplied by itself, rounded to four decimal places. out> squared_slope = 0.0035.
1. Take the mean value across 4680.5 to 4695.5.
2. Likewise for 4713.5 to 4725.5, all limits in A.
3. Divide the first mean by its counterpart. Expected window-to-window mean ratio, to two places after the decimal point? 1.09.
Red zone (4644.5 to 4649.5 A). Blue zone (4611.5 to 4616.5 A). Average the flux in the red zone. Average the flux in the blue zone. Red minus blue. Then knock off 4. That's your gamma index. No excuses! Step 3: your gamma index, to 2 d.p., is -4.18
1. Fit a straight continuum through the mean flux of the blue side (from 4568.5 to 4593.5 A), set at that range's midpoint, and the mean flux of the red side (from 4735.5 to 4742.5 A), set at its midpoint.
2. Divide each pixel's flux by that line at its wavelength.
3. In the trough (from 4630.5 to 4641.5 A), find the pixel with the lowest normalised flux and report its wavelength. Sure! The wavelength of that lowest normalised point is 4641.0 A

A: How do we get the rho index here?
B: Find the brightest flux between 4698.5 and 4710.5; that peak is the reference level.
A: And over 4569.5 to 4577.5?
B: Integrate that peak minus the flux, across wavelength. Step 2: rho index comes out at -1.2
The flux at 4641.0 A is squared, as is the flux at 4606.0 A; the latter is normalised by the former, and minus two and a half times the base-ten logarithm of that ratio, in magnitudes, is -0.17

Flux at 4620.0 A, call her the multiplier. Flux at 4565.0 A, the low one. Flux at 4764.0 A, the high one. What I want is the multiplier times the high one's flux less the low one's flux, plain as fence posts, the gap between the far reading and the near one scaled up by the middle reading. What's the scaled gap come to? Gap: 0.0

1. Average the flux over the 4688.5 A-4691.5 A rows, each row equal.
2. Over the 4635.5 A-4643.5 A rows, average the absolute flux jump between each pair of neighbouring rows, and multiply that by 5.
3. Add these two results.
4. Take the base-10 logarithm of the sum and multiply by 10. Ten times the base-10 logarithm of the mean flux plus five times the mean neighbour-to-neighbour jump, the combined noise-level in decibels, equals 6.43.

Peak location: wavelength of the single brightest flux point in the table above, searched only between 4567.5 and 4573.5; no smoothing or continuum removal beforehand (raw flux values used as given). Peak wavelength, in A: 4571.0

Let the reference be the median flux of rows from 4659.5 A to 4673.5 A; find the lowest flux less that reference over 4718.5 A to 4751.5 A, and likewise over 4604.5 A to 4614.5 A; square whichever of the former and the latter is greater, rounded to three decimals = 0.013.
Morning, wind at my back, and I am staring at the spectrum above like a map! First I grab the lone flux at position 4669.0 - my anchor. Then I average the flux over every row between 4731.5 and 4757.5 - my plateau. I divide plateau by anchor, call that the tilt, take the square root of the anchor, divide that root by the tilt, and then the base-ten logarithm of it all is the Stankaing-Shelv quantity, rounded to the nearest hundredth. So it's 0.29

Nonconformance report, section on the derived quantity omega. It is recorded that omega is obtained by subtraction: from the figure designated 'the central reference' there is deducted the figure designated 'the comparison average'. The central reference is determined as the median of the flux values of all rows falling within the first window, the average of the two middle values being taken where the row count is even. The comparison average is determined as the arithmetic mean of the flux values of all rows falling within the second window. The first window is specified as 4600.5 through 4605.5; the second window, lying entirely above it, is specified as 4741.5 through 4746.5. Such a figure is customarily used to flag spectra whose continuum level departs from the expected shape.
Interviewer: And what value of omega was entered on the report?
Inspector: 0.050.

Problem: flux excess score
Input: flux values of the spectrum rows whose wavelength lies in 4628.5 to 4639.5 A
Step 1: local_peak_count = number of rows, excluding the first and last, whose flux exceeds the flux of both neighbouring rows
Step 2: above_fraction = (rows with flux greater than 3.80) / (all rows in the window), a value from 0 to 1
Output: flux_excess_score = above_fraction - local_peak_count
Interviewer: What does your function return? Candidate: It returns -1.00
